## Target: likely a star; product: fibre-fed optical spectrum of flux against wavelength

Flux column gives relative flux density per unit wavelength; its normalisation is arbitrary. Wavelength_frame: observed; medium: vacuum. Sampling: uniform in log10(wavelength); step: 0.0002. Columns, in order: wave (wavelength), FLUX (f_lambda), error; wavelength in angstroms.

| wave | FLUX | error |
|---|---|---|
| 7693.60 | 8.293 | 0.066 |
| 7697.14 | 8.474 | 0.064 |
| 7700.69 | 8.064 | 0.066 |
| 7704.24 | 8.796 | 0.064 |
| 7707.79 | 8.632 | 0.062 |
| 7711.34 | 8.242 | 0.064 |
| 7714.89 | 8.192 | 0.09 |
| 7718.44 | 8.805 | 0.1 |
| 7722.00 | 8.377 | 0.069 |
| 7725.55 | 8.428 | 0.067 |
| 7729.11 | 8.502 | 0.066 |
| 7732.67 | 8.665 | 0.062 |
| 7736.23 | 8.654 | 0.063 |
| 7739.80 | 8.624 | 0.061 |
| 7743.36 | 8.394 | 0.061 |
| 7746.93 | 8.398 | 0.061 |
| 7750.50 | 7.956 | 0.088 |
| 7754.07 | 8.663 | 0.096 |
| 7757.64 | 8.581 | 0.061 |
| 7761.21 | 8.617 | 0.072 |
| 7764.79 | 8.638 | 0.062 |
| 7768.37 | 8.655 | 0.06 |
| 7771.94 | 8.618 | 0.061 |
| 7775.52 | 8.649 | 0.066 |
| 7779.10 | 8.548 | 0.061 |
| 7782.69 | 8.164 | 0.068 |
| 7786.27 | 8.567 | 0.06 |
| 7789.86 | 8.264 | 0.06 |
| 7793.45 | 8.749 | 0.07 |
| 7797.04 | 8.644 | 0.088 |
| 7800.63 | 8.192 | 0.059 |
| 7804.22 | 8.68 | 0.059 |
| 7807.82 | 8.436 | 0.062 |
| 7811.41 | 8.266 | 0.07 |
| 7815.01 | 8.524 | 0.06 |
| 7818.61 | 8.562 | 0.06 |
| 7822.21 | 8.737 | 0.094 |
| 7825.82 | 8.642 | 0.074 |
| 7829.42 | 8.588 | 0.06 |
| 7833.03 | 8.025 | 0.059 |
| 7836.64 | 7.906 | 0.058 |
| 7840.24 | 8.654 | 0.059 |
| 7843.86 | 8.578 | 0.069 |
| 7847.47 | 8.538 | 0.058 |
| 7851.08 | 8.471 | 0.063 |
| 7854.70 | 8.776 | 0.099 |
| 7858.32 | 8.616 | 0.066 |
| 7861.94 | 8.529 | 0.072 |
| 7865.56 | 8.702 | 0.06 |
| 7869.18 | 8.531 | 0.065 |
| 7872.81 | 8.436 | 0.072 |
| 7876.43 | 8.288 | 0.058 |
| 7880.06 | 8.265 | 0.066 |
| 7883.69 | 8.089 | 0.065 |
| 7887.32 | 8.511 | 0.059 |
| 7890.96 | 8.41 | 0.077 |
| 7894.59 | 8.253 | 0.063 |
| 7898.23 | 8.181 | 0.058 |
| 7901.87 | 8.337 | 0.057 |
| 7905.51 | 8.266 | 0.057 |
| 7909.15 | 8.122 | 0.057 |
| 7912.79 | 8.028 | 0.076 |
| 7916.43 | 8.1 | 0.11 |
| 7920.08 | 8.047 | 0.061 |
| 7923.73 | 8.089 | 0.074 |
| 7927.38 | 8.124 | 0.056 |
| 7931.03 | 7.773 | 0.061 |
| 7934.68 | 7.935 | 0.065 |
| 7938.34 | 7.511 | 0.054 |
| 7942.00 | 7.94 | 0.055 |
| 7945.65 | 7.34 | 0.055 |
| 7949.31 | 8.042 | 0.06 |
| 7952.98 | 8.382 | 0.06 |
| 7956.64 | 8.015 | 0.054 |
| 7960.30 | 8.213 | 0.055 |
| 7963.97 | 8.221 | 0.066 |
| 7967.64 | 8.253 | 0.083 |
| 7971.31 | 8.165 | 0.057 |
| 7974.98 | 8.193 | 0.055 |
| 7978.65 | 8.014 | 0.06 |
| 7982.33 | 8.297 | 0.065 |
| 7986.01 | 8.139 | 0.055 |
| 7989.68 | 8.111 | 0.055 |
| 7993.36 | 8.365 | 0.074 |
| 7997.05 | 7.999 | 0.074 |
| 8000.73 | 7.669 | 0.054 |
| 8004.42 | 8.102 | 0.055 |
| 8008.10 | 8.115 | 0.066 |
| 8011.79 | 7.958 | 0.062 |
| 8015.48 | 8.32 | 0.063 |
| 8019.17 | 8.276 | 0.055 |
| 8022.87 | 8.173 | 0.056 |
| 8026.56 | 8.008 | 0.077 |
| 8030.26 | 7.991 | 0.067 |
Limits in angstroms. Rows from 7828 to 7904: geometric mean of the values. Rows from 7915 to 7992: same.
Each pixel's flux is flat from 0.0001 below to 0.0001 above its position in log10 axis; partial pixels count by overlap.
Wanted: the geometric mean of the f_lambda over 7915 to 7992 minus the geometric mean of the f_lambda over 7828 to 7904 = -0.37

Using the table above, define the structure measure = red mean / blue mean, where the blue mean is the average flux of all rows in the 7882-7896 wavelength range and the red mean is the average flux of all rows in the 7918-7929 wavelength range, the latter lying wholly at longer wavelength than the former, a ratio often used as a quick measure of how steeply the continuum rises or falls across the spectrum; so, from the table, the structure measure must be 0.97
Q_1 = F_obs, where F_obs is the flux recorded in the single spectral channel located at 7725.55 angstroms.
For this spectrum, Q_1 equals 8.428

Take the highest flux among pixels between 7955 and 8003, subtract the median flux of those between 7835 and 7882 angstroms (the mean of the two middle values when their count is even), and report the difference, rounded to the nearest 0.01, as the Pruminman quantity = -0.17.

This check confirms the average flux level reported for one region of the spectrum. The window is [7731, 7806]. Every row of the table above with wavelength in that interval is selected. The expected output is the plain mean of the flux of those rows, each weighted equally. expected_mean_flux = 8.52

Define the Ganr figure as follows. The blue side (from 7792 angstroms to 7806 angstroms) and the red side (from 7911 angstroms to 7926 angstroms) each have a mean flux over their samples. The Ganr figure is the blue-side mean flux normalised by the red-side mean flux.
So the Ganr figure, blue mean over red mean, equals 1.06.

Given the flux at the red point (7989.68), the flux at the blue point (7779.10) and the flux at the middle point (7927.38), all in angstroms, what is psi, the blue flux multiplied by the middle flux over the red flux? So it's 8.6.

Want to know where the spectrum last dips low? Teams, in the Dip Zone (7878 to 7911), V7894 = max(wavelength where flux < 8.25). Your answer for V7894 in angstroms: 7909.15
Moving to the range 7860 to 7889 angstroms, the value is 7883.69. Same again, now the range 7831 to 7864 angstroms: 7836.64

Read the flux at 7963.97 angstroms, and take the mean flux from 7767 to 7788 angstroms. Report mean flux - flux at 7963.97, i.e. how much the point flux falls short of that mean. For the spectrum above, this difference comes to 0.31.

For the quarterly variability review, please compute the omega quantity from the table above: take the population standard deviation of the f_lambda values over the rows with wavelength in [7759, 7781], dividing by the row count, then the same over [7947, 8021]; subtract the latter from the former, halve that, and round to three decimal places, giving -0.064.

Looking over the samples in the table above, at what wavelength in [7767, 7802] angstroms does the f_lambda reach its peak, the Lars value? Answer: 7793.45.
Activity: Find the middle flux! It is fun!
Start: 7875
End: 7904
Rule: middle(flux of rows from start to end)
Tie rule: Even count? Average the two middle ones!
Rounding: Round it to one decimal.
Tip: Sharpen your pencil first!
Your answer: 8.3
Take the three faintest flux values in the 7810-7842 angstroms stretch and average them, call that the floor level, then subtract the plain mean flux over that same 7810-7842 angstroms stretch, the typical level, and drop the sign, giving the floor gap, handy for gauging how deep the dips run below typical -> 0.37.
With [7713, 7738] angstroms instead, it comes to 0.19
